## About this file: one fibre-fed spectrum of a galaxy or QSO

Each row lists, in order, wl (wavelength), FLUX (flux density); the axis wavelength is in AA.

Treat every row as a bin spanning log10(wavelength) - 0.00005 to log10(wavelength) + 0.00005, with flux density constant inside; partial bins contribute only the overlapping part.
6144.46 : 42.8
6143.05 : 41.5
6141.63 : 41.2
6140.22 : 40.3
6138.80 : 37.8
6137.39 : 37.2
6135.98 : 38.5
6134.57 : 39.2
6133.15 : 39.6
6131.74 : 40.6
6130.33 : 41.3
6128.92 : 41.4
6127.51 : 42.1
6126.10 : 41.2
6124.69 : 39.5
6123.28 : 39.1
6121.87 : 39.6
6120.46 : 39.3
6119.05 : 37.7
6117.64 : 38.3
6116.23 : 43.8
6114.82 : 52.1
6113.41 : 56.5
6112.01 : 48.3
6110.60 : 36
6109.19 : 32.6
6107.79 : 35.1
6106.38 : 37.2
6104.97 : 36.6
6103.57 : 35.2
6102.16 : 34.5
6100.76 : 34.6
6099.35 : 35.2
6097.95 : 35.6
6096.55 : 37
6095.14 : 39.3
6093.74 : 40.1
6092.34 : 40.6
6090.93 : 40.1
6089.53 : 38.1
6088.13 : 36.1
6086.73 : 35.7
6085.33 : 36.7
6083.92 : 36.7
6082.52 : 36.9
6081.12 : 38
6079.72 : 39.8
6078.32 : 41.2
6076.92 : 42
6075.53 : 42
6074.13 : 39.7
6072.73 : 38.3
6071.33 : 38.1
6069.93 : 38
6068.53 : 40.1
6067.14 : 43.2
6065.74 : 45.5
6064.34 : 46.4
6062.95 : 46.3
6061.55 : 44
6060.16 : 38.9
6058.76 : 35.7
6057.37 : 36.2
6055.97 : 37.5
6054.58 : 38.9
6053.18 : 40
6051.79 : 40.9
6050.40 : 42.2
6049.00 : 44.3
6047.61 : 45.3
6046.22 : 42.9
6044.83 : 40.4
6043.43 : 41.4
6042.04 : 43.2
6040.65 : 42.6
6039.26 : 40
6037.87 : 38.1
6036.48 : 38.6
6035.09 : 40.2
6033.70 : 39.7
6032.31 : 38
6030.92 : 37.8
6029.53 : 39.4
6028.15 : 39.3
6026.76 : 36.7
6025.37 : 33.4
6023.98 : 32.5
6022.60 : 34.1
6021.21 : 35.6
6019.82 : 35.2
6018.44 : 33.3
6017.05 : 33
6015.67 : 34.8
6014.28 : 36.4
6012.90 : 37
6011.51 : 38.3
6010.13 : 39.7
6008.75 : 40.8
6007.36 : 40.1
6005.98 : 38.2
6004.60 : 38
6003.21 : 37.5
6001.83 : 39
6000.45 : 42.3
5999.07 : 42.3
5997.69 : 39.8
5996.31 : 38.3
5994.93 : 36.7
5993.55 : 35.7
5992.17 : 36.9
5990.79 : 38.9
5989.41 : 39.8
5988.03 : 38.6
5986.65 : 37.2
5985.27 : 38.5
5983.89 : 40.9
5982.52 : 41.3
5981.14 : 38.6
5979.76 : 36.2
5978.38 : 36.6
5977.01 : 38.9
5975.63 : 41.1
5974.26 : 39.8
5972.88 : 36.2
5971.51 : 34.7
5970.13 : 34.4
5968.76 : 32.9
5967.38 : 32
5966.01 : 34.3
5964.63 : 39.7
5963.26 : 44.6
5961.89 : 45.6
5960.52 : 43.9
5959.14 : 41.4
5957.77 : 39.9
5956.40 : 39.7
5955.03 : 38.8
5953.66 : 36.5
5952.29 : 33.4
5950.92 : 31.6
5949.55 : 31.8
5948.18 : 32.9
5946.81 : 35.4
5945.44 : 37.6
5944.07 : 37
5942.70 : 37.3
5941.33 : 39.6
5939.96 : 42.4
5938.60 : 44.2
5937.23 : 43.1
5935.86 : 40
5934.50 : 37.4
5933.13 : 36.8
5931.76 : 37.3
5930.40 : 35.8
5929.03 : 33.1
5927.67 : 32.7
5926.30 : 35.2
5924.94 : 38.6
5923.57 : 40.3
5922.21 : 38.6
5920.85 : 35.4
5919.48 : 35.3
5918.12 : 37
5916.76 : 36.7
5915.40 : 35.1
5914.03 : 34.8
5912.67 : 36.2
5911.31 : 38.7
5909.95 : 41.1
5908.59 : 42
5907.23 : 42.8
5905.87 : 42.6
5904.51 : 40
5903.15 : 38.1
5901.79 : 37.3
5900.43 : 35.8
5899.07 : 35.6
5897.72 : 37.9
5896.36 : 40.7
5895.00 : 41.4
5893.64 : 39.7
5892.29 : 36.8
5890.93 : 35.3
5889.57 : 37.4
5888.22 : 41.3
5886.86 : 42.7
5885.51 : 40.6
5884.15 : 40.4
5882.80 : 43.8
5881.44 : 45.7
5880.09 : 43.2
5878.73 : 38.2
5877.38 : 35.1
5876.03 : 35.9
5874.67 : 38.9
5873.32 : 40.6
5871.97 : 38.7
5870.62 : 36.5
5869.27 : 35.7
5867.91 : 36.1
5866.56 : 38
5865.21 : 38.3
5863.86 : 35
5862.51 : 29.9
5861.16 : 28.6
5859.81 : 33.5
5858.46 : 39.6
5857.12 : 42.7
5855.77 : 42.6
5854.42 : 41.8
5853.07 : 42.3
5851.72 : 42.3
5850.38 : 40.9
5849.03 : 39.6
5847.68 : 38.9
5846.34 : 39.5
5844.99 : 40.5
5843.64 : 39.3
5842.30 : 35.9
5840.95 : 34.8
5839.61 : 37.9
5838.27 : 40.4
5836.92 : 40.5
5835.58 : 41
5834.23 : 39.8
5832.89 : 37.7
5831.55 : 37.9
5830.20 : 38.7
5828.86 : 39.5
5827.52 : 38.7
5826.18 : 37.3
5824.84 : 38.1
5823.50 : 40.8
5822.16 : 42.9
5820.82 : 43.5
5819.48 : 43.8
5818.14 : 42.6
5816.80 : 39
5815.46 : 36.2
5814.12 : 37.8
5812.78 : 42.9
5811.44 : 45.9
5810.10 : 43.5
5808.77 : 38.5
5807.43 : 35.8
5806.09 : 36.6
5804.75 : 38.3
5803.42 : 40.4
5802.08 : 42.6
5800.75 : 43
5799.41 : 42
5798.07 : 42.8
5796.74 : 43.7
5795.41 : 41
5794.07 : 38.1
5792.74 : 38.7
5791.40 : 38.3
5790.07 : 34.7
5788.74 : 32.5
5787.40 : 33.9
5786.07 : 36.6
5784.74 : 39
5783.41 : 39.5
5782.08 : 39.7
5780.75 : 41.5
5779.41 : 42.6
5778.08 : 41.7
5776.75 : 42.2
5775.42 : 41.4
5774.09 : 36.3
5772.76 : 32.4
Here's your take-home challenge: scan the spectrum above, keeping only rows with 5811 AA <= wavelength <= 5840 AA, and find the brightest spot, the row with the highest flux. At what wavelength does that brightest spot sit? 5811.44 AA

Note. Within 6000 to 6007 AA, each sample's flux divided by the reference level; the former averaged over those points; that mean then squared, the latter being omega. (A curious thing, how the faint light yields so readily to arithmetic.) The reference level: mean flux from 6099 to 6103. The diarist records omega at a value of 1.26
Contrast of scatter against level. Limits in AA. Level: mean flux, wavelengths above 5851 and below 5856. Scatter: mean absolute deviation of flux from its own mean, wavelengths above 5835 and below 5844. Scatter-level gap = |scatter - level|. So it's 40.2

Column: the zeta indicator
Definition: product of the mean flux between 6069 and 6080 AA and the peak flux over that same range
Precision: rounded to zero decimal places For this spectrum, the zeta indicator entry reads 1675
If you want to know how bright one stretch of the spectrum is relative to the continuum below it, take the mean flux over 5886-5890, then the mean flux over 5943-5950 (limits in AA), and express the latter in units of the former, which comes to 0.86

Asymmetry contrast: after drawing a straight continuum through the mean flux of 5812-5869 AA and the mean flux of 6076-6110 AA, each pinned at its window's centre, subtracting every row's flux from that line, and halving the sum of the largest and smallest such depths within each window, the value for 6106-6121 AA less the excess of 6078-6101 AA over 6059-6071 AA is -11.5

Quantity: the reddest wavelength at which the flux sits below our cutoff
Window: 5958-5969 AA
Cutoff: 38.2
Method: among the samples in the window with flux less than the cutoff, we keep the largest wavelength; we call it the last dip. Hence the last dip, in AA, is 5968.76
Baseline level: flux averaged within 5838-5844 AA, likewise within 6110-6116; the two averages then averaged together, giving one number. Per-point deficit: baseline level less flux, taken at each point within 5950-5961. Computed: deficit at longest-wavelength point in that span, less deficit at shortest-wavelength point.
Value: -12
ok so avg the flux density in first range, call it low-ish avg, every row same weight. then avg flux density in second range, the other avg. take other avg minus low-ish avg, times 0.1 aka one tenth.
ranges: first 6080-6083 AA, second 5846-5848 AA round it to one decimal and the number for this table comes 0.2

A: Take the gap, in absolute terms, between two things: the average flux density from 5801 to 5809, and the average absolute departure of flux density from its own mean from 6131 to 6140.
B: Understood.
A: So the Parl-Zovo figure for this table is 38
